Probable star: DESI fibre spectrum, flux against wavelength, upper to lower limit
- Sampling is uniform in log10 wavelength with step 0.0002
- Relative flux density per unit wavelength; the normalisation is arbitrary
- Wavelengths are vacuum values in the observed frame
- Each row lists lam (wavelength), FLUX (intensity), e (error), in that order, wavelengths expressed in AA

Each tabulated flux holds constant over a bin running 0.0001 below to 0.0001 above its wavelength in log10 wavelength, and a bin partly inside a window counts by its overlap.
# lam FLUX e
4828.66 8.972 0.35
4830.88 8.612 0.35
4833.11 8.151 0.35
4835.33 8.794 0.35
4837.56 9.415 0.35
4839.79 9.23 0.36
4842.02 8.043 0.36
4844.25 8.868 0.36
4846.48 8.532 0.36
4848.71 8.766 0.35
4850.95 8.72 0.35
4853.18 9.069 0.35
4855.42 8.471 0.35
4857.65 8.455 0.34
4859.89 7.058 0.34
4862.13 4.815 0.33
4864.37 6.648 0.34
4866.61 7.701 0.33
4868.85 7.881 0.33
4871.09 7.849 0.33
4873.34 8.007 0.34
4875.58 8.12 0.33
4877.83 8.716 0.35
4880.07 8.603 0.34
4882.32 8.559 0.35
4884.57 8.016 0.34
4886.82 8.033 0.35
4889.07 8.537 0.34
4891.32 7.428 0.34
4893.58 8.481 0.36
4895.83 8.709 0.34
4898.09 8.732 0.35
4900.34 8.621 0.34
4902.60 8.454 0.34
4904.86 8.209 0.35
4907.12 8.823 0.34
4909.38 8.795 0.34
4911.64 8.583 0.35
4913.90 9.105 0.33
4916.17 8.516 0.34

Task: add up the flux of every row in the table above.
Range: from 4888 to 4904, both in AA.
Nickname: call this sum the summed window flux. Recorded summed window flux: 59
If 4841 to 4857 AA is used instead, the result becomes 60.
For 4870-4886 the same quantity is 58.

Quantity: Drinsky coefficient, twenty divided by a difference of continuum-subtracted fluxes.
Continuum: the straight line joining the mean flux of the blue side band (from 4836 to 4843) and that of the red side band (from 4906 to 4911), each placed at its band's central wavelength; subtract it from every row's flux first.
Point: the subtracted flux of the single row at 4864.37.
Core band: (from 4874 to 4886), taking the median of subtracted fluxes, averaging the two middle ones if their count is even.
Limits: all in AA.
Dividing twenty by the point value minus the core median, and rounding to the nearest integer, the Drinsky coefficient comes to -10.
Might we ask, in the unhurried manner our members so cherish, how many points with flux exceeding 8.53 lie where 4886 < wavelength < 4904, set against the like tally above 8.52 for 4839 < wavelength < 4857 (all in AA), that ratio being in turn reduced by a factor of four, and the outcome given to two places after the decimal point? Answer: 0.17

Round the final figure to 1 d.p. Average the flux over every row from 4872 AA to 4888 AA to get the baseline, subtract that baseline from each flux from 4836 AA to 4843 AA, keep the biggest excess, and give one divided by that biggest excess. 0.9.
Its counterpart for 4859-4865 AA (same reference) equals -0.8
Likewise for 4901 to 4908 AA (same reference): 1.9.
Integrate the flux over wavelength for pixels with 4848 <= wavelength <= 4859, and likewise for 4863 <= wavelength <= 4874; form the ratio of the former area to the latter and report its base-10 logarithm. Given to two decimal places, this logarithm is 0.06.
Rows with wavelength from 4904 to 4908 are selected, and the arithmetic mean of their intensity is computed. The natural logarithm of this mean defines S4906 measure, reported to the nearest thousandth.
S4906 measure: 2.142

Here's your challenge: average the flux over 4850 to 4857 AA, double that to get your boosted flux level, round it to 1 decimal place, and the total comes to 17.5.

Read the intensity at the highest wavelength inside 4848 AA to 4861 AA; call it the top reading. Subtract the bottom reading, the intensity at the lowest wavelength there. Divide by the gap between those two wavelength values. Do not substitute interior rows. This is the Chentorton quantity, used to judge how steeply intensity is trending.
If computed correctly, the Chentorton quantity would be -0.15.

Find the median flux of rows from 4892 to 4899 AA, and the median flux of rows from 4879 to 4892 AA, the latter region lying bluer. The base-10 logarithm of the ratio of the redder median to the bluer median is 0.022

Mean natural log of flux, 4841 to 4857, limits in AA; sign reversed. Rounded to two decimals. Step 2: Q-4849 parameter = -2.16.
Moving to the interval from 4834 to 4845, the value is -2.18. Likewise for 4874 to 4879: -2.13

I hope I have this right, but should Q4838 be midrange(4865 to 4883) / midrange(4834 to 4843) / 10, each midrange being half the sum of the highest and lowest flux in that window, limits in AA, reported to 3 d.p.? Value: 0.094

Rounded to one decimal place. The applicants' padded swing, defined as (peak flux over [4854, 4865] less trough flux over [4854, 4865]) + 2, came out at 5.7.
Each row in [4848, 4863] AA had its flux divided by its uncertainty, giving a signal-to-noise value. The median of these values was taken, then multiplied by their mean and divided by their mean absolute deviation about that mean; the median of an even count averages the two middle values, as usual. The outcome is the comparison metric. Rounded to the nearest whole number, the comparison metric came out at 191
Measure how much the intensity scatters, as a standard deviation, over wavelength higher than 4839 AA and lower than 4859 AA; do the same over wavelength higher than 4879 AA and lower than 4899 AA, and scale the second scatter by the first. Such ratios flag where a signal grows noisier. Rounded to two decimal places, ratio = 1.21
